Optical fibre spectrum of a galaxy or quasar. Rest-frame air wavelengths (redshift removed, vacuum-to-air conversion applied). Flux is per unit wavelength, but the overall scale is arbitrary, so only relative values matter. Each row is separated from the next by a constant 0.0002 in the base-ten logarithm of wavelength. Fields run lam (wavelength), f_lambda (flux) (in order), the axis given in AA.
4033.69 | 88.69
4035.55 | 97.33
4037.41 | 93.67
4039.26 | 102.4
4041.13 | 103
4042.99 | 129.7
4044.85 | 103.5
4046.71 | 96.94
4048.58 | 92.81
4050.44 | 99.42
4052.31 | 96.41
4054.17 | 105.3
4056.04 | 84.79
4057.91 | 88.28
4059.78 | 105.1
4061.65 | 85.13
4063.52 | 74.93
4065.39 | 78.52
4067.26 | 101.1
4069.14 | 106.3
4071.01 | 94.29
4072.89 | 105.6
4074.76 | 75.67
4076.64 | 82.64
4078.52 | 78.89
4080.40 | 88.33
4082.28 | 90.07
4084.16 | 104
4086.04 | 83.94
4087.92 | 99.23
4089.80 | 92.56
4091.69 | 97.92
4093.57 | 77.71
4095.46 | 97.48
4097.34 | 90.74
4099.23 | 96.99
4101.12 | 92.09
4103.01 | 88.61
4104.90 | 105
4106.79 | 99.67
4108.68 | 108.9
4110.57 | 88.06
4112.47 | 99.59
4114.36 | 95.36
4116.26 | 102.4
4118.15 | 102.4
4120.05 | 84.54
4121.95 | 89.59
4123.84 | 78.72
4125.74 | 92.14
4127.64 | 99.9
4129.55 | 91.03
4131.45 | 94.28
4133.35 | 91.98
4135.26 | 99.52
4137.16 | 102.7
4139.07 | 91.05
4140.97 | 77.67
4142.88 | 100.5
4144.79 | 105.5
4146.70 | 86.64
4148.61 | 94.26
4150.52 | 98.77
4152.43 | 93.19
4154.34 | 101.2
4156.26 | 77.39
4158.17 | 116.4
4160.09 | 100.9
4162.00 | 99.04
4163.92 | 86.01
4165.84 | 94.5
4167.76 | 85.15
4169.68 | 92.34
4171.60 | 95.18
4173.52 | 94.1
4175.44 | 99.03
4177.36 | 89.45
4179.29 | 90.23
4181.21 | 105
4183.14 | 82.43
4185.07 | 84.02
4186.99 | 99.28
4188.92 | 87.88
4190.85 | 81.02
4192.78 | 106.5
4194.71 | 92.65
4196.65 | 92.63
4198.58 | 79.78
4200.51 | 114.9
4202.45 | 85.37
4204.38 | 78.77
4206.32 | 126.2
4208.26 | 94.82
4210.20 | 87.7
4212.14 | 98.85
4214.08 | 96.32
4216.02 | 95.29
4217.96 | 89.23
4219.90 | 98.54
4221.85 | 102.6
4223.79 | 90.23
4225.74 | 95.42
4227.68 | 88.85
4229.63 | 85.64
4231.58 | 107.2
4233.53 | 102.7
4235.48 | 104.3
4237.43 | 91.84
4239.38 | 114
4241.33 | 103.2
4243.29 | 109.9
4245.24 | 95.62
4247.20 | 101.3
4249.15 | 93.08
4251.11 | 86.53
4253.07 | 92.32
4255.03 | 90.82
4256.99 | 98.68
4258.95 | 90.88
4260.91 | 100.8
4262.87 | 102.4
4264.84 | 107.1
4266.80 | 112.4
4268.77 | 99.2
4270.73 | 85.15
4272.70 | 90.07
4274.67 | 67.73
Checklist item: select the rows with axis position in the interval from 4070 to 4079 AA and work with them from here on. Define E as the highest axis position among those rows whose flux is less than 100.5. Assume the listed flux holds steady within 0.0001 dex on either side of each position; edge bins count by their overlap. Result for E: 4078.52 AA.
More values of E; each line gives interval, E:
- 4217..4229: 4227.68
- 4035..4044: 4037.41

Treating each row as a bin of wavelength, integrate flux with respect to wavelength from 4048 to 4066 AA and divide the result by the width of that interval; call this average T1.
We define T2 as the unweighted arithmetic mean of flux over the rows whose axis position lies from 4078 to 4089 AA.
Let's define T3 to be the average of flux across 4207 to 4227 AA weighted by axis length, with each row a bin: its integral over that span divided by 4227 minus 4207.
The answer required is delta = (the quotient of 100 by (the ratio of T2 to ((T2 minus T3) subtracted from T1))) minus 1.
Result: 105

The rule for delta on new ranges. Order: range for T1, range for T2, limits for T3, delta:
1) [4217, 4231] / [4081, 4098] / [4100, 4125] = 102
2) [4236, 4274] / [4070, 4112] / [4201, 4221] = 108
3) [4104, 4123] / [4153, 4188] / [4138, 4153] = 102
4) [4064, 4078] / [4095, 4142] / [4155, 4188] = 95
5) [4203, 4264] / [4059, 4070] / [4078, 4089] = 104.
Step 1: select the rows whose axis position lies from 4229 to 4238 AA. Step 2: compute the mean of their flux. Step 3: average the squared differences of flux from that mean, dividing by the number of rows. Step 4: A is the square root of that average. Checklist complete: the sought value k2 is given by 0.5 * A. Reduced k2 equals 4.1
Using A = 8.2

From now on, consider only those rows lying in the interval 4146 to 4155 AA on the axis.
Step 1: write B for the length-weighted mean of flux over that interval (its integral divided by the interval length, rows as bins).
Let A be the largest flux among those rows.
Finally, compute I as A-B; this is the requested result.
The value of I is 6.3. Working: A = 101.2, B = 94.9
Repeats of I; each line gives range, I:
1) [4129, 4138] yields 6.6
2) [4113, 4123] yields 7.4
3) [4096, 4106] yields 10.1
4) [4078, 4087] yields 14.4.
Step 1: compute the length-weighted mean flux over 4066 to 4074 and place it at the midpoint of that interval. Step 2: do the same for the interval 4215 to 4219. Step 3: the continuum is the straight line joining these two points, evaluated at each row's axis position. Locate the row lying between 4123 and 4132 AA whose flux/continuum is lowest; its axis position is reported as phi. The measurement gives 4123.84 AA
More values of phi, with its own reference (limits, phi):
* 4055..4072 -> 4063.52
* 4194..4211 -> 4204.38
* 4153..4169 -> 4156.26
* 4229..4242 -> 4229.63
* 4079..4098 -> 4093.57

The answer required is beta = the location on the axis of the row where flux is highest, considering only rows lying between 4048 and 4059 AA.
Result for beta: 4054.17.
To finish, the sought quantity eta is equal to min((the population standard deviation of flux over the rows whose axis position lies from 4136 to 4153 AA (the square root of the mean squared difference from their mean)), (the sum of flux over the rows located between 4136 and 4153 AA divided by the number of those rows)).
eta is 8.2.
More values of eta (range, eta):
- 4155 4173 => 10.5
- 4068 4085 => 11.0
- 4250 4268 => 8.1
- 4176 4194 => 9.0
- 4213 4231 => 5.1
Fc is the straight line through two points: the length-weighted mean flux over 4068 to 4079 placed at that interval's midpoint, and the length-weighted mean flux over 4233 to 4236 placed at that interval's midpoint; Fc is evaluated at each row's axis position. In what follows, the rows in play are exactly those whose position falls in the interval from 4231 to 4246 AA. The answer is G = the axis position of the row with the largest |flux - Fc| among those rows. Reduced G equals 4237.43 AA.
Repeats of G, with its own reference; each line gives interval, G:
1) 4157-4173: 4158.17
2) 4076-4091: 4078.52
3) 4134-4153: 4140.97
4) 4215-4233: 4229.63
